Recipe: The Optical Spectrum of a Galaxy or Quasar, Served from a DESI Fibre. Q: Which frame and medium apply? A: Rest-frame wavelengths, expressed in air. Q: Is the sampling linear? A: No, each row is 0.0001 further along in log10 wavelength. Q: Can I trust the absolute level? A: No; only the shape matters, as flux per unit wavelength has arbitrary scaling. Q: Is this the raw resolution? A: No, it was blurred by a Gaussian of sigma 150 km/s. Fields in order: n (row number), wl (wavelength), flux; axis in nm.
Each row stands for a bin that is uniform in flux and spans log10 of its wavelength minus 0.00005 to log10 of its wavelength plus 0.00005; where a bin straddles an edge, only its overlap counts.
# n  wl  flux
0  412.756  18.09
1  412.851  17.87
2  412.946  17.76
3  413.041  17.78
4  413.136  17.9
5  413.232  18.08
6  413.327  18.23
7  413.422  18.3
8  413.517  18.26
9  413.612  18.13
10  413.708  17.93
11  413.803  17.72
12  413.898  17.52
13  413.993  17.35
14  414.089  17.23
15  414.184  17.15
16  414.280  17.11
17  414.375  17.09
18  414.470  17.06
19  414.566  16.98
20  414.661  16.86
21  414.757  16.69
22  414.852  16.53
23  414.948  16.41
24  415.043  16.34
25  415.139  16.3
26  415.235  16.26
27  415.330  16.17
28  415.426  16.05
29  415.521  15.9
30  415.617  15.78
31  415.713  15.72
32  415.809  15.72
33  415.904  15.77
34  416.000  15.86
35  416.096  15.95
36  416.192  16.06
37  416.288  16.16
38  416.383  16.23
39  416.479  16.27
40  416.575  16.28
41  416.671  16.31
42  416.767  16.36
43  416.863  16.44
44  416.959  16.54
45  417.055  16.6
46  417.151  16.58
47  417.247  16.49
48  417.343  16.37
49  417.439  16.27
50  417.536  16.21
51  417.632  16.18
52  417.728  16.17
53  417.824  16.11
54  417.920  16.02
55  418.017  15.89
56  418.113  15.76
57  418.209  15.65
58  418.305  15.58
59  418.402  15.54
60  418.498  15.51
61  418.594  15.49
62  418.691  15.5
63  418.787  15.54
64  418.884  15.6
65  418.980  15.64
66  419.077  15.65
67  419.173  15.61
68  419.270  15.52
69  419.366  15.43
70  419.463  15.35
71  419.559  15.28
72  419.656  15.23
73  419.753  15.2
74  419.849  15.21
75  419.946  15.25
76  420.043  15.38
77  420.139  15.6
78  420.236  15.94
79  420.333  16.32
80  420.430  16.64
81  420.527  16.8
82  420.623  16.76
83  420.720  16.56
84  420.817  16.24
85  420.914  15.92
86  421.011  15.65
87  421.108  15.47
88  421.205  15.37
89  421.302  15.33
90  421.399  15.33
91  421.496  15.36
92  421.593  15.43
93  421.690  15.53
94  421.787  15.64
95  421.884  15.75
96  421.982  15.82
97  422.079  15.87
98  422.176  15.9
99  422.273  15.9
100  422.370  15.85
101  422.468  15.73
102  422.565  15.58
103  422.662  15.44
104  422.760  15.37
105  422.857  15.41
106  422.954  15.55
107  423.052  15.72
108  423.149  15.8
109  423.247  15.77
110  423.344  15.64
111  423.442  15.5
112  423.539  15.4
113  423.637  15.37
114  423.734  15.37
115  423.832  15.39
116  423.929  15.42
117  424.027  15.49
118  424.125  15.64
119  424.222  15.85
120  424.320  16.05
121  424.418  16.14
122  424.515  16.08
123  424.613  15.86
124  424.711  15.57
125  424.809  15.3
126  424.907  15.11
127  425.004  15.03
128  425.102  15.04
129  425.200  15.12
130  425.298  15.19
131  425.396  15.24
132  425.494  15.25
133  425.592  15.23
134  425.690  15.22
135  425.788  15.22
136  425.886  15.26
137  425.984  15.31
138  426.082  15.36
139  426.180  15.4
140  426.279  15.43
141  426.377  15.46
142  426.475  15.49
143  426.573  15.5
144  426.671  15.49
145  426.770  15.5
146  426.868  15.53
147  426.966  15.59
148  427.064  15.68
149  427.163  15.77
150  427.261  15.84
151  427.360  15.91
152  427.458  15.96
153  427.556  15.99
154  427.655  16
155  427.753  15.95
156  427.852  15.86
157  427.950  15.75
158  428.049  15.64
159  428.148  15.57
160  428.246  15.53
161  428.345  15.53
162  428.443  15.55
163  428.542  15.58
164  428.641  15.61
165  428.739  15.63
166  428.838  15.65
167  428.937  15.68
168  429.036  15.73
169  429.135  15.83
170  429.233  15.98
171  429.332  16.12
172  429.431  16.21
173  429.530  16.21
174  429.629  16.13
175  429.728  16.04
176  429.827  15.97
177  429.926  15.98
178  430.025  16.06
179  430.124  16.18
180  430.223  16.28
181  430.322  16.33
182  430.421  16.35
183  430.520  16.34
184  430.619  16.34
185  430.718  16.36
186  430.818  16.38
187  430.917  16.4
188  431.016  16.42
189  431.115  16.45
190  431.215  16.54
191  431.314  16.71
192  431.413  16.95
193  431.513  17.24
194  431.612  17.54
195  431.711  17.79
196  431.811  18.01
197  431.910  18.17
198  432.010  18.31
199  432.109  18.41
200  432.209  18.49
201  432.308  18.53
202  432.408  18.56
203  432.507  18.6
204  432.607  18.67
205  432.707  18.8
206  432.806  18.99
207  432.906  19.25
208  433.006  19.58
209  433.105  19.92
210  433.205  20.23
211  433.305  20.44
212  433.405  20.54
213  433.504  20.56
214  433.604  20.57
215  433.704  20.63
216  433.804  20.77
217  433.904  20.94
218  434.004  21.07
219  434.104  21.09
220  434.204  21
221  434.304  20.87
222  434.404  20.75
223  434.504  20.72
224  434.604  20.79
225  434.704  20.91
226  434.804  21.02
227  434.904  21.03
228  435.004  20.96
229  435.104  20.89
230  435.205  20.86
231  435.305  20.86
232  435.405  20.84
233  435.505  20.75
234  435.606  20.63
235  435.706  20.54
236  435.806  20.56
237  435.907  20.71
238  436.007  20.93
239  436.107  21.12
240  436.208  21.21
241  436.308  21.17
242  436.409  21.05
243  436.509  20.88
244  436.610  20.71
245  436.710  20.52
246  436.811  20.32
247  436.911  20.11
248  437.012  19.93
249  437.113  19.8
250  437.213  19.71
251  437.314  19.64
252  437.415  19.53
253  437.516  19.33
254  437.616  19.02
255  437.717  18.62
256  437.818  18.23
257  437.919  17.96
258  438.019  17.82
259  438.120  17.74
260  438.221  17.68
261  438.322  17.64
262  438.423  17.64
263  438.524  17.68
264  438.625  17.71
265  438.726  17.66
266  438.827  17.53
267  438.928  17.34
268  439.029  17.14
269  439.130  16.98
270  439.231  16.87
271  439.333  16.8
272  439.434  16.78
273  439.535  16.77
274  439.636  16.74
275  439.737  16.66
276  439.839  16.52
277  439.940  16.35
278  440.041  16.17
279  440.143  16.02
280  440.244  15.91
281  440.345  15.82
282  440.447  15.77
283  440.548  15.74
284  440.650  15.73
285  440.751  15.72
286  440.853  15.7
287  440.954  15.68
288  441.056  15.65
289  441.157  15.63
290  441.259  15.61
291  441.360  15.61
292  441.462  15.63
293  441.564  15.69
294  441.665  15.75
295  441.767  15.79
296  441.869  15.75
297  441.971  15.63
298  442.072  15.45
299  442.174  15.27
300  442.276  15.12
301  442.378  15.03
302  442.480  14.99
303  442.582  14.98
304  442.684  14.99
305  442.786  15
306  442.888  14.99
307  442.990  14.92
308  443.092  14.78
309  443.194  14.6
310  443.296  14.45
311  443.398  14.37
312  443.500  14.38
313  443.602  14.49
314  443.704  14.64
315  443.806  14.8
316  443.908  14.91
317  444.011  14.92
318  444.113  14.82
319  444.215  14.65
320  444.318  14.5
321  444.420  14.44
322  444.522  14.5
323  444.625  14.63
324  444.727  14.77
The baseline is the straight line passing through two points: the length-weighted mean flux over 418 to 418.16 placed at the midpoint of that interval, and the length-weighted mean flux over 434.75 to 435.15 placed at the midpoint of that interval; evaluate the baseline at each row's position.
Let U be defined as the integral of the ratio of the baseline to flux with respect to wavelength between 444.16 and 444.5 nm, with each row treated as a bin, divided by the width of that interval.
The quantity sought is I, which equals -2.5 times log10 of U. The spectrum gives -0.540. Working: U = 1.64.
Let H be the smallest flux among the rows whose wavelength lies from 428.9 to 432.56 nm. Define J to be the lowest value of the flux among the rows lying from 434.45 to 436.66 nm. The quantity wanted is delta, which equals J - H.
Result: 4.9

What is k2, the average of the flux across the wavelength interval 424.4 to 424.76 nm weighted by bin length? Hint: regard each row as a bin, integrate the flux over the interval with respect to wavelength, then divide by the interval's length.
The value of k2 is 15.9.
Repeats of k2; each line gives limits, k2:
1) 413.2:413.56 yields 18.3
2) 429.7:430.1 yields 16.0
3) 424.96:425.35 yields 15.1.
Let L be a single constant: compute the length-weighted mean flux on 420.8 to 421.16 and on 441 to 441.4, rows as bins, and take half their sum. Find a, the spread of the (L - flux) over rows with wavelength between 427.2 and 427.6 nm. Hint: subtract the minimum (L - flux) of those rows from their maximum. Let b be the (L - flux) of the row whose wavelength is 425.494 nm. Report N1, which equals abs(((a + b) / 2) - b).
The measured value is 0.2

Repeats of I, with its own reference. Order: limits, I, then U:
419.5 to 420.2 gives -0.073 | 1.07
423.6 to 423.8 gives -0.145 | 1.14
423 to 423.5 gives -0.114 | 1.11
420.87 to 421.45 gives -0.086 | 1.08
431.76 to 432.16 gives -0.104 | 1.10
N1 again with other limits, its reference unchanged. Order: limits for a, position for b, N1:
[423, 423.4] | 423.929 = 0.1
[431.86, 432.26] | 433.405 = 2.6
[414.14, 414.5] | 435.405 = 2.6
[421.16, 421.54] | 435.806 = 2.4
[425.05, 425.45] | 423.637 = 0.1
